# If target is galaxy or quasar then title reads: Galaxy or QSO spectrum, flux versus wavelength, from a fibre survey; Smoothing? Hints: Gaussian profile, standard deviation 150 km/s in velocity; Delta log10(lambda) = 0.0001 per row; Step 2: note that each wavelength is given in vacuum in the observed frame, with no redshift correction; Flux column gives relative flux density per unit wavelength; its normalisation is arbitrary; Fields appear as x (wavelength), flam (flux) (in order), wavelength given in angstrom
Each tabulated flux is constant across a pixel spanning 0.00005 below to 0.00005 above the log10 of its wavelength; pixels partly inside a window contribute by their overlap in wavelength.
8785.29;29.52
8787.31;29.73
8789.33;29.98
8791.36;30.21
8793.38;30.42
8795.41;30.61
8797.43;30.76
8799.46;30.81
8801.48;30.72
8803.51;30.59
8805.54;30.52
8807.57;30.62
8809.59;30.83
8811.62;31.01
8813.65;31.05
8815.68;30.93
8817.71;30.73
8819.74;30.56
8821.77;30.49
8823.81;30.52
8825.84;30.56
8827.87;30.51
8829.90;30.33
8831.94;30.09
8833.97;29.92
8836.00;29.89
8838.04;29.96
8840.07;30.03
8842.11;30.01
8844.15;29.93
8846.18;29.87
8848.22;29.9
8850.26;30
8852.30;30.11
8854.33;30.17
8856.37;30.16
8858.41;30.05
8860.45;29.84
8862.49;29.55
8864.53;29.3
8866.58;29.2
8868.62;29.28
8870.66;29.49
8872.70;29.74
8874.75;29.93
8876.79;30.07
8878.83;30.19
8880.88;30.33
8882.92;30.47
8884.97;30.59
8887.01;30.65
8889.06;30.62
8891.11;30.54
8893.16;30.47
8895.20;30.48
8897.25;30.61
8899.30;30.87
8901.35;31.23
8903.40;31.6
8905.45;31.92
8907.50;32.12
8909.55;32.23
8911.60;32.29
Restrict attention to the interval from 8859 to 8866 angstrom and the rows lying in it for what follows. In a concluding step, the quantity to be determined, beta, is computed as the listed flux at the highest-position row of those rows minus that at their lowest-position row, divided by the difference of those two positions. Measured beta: -0.13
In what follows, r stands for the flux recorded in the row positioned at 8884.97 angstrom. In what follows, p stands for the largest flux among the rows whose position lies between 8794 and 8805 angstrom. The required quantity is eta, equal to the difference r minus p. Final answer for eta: -0.2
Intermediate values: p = 30.81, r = 30.59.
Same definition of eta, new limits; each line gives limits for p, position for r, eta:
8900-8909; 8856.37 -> -2.0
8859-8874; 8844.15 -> 0.1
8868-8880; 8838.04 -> -0.2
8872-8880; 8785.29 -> -0.7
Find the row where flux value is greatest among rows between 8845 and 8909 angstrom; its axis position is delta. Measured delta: 8907.50 angstrom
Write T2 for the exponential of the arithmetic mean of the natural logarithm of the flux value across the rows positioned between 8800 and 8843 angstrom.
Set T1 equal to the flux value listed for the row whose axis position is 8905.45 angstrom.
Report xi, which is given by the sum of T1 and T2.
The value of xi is 62.4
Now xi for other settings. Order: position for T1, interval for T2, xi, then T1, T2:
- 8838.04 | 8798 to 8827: 60.7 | 29.96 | 30.71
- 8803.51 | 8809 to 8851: 60.9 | 30.59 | 30.34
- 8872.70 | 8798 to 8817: 60.5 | 29.74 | 30.79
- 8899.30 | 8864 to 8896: 61.0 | 30.87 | 30.08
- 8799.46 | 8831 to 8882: 60.7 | 30.81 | 29.88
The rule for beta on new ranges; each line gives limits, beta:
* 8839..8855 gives 0.01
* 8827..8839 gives -0.05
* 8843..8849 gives -0.01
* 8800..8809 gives -0.02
